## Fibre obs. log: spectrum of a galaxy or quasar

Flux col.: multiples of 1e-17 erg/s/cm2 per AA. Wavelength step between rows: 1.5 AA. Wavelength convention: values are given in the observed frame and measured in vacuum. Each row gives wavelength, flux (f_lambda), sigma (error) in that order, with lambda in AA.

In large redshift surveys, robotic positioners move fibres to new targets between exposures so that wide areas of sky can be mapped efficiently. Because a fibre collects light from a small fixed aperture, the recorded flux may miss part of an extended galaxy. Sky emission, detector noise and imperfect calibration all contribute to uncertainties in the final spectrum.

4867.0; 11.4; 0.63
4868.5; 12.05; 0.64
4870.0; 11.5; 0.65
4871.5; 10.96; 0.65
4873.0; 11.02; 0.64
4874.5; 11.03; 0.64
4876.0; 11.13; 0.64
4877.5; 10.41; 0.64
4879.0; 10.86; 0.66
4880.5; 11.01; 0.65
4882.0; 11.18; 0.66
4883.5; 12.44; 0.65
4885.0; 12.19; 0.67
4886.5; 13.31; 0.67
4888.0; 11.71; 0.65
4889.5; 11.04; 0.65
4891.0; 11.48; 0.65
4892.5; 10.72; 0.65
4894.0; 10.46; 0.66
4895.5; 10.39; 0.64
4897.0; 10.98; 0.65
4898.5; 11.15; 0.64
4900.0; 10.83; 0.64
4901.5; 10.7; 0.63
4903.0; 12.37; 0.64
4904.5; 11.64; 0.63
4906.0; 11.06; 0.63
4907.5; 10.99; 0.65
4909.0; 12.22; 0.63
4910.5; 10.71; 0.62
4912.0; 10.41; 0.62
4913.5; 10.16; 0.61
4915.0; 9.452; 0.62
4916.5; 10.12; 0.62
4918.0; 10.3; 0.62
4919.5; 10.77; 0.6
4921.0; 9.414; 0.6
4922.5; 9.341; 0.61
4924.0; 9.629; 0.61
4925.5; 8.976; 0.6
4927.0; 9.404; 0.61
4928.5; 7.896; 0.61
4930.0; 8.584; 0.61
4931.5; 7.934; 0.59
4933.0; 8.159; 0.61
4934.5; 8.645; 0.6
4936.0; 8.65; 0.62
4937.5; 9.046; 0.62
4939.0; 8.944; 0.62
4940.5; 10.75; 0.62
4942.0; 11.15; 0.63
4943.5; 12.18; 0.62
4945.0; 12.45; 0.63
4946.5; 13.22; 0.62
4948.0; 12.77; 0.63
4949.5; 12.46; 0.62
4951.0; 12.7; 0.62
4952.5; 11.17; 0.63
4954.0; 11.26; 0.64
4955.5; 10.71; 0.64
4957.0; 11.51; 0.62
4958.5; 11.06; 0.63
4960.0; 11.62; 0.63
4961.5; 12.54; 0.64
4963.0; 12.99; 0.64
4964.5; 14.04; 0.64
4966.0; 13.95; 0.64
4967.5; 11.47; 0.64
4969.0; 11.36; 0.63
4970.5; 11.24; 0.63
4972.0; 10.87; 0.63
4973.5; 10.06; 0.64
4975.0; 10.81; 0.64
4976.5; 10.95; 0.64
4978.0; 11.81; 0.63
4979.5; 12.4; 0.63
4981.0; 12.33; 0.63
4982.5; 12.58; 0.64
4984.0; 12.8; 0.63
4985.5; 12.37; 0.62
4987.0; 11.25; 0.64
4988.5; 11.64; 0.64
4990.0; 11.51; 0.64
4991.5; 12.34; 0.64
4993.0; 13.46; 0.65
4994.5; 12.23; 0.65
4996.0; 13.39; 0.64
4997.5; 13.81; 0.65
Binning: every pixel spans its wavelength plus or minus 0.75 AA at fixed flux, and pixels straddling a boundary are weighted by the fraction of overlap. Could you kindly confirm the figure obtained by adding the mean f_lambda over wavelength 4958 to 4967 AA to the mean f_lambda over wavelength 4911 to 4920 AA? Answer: 22.9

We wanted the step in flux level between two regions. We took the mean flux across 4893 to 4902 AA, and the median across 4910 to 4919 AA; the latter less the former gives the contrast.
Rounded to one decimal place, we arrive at -0.5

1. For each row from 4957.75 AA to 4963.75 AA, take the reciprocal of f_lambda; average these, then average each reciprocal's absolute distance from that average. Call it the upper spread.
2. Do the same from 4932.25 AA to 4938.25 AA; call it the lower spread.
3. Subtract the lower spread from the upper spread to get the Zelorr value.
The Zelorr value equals 0.0017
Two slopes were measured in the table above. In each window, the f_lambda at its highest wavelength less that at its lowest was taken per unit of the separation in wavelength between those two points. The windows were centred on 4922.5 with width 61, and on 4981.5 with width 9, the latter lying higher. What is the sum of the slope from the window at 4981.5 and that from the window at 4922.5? 0.082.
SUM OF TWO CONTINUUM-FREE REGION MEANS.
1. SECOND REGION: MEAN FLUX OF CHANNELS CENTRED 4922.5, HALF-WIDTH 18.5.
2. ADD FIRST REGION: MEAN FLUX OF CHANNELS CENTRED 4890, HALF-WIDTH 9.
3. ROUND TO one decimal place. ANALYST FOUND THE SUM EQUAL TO 21.1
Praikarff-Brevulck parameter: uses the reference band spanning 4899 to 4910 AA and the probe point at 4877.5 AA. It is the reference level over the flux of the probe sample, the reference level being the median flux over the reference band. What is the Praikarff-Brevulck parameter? 1.06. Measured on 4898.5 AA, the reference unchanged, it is 0.99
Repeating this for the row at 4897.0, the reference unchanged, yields 1.01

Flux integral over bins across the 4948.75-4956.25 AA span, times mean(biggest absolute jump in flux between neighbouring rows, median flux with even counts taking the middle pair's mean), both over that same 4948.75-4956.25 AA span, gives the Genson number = 559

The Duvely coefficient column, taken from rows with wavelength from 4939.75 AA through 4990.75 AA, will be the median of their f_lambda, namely 11.6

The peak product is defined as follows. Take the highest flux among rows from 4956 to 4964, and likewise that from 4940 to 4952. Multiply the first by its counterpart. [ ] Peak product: 172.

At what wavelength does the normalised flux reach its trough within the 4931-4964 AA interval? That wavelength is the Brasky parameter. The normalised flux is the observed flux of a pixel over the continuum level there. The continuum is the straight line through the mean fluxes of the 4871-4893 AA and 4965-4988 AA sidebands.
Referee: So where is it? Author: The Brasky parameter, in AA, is 4931.5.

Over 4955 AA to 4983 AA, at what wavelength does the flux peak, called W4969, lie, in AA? 4964.5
